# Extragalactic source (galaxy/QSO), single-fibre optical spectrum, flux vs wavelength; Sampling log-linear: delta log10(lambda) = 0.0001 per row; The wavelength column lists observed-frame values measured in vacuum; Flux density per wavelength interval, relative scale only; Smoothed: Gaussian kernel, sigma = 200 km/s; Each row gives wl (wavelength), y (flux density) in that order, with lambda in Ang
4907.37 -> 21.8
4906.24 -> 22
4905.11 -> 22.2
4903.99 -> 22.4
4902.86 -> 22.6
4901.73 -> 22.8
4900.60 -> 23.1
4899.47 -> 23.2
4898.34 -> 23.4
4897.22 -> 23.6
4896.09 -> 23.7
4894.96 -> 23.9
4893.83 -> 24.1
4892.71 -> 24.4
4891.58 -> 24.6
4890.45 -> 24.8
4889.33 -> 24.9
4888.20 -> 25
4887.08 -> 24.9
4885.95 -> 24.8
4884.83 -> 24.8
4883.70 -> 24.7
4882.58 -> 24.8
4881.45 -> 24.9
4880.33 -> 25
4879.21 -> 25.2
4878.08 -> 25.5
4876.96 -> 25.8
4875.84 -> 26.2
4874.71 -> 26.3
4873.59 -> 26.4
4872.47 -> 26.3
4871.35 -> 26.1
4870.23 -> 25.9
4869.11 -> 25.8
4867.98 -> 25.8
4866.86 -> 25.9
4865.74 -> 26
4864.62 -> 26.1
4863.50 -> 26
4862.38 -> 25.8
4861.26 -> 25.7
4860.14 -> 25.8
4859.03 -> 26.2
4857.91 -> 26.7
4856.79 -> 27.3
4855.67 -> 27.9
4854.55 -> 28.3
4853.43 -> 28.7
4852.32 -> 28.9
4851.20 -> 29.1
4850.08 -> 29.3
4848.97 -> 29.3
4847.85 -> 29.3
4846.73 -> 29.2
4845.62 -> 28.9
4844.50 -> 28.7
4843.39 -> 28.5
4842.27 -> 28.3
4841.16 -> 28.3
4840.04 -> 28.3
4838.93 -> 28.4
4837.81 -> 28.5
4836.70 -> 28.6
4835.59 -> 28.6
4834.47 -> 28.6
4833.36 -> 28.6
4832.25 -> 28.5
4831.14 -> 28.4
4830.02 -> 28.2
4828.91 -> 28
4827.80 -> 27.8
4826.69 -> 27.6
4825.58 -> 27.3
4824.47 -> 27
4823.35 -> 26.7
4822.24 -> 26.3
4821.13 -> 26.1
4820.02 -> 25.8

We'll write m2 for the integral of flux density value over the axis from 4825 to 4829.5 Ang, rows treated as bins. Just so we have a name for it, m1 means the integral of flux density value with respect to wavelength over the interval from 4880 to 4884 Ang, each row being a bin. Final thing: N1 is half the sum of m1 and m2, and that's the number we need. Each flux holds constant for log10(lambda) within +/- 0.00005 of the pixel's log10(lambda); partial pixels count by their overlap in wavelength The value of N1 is 112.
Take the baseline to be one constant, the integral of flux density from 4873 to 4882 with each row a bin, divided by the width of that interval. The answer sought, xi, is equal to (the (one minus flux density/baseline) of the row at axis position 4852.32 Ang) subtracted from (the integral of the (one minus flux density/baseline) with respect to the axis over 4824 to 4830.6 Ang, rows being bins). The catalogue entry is -0.4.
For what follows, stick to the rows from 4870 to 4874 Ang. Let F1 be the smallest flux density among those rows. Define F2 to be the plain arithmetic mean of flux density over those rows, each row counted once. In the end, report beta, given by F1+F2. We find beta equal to 52.1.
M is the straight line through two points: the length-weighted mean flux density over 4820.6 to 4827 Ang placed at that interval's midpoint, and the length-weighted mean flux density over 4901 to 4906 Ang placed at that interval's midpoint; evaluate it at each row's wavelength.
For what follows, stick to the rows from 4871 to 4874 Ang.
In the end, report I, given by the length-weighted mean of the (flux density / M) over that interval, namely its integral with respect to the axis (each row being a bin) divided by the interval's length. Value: 1.088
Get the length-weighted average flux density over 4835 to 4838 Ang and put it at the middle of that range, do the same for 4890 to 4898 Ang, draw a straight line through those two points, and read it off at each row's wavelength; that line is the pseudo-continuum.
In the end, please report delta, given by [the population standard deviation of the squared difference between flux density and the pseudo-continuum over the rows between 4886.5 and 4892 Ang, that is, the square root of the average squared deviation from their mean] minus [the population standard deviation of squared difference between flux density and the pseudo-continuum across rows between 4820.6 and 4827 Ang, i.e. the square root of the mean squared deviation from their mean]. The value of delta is -3.6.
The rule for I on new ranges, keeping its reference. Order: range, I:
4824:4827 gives 1.023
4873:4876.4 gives 1.093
